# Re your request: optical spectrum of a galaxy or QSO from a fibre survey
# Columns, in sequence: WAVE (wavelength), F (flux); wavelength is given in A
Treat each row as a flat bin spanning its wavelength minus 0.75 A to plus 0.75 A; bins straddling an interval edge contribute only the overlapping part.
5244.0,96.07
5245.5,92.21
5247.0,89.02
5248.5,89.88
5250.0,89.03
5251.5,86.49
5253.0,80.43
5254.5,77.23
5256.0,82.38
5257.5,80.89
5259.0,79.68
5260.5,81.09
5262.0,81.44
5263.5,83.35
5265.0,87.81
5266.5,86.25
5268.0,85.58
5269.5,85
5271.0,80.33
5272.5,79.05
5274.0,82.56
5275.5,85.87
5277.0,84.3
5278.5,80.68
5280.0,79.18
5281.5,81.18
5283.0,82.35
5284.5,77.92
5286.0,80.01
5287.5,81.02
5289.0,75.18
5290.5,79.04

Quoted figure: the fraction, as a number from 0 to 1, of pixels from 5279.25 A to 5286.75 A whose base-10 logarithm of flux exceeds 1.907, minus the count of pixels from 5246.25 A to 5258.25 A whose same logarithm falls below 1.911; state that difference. -2.6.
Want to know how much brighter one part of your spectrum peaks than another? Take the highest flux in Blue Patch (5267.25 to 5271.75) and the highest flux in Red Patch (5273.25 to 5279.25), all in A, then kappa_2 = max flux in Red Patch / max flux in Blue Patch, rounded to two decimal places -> 1.00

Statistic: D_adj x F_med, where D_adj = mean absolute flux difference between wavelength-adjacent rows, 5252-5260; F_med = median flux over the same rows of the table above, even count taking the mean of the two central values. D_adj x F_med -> 222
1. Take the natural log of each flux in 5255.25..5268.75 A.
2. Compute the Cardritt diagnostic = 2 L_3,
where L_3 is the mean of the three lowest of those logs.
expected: 8.78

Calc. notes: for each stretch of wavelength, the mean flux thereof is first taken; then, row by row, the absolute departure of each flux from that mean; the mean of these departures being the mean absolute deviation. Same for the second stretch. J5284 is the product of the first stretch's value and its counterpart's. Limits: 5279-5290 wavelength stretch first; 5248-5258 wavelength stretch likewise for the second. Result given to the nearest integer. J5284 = 7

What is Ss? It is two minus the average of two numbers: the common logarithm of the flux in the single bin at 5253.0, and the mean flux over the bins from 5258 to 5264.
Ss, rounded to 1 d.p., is -39.6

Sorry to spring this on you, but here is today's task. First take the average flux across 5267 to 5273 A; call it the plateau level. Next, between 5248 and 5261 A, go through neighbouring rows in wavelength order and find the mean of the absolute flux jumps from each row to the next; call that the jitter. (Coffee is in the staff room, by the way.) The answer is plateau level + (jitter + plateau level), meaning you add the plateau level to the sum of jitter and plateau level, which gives 168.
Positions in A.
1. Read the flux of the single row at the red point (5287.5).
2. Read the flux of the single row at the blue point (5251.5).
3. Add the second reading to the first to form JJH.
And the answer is 168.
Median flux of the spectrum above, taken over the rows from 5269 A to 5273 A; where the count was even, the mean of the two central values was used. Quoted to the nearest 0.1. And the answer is 80.3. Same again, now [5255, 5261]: 81.0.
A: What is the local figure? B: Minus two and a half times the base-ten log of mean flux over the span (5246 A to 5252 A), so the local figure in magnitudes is -4.87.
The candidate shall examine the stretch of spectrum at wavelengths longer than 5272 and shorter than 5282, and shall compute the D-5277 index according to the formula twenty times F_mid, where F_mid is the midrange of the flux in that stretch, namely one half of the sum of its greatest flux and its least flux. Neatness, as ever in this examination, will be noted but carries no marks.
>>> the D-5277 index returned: 1649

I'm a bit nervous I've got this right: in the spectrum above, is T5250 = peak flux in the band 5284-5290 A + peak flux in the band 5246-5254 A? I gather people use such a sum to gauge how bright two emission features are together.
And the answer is 171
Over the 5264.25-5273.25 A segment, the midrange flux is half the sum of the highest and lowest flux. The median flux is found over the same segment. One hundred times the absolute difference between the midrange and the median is 186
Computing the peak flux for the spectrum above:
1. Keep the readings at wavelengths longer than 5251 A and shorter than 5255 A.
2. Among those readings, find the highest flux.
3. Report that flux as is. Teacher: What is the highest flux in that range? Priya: 86.49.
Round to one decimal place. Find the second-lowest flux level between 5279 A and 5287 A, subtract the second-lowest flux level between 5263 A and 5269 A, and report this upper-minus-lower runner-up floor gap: -6.4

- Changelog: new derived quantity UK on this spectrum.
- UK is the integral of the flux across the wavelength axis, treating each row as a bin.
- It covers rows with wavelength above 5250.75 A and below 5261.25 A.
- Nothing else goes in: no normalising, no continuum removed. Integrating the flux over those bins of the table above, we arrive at 852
